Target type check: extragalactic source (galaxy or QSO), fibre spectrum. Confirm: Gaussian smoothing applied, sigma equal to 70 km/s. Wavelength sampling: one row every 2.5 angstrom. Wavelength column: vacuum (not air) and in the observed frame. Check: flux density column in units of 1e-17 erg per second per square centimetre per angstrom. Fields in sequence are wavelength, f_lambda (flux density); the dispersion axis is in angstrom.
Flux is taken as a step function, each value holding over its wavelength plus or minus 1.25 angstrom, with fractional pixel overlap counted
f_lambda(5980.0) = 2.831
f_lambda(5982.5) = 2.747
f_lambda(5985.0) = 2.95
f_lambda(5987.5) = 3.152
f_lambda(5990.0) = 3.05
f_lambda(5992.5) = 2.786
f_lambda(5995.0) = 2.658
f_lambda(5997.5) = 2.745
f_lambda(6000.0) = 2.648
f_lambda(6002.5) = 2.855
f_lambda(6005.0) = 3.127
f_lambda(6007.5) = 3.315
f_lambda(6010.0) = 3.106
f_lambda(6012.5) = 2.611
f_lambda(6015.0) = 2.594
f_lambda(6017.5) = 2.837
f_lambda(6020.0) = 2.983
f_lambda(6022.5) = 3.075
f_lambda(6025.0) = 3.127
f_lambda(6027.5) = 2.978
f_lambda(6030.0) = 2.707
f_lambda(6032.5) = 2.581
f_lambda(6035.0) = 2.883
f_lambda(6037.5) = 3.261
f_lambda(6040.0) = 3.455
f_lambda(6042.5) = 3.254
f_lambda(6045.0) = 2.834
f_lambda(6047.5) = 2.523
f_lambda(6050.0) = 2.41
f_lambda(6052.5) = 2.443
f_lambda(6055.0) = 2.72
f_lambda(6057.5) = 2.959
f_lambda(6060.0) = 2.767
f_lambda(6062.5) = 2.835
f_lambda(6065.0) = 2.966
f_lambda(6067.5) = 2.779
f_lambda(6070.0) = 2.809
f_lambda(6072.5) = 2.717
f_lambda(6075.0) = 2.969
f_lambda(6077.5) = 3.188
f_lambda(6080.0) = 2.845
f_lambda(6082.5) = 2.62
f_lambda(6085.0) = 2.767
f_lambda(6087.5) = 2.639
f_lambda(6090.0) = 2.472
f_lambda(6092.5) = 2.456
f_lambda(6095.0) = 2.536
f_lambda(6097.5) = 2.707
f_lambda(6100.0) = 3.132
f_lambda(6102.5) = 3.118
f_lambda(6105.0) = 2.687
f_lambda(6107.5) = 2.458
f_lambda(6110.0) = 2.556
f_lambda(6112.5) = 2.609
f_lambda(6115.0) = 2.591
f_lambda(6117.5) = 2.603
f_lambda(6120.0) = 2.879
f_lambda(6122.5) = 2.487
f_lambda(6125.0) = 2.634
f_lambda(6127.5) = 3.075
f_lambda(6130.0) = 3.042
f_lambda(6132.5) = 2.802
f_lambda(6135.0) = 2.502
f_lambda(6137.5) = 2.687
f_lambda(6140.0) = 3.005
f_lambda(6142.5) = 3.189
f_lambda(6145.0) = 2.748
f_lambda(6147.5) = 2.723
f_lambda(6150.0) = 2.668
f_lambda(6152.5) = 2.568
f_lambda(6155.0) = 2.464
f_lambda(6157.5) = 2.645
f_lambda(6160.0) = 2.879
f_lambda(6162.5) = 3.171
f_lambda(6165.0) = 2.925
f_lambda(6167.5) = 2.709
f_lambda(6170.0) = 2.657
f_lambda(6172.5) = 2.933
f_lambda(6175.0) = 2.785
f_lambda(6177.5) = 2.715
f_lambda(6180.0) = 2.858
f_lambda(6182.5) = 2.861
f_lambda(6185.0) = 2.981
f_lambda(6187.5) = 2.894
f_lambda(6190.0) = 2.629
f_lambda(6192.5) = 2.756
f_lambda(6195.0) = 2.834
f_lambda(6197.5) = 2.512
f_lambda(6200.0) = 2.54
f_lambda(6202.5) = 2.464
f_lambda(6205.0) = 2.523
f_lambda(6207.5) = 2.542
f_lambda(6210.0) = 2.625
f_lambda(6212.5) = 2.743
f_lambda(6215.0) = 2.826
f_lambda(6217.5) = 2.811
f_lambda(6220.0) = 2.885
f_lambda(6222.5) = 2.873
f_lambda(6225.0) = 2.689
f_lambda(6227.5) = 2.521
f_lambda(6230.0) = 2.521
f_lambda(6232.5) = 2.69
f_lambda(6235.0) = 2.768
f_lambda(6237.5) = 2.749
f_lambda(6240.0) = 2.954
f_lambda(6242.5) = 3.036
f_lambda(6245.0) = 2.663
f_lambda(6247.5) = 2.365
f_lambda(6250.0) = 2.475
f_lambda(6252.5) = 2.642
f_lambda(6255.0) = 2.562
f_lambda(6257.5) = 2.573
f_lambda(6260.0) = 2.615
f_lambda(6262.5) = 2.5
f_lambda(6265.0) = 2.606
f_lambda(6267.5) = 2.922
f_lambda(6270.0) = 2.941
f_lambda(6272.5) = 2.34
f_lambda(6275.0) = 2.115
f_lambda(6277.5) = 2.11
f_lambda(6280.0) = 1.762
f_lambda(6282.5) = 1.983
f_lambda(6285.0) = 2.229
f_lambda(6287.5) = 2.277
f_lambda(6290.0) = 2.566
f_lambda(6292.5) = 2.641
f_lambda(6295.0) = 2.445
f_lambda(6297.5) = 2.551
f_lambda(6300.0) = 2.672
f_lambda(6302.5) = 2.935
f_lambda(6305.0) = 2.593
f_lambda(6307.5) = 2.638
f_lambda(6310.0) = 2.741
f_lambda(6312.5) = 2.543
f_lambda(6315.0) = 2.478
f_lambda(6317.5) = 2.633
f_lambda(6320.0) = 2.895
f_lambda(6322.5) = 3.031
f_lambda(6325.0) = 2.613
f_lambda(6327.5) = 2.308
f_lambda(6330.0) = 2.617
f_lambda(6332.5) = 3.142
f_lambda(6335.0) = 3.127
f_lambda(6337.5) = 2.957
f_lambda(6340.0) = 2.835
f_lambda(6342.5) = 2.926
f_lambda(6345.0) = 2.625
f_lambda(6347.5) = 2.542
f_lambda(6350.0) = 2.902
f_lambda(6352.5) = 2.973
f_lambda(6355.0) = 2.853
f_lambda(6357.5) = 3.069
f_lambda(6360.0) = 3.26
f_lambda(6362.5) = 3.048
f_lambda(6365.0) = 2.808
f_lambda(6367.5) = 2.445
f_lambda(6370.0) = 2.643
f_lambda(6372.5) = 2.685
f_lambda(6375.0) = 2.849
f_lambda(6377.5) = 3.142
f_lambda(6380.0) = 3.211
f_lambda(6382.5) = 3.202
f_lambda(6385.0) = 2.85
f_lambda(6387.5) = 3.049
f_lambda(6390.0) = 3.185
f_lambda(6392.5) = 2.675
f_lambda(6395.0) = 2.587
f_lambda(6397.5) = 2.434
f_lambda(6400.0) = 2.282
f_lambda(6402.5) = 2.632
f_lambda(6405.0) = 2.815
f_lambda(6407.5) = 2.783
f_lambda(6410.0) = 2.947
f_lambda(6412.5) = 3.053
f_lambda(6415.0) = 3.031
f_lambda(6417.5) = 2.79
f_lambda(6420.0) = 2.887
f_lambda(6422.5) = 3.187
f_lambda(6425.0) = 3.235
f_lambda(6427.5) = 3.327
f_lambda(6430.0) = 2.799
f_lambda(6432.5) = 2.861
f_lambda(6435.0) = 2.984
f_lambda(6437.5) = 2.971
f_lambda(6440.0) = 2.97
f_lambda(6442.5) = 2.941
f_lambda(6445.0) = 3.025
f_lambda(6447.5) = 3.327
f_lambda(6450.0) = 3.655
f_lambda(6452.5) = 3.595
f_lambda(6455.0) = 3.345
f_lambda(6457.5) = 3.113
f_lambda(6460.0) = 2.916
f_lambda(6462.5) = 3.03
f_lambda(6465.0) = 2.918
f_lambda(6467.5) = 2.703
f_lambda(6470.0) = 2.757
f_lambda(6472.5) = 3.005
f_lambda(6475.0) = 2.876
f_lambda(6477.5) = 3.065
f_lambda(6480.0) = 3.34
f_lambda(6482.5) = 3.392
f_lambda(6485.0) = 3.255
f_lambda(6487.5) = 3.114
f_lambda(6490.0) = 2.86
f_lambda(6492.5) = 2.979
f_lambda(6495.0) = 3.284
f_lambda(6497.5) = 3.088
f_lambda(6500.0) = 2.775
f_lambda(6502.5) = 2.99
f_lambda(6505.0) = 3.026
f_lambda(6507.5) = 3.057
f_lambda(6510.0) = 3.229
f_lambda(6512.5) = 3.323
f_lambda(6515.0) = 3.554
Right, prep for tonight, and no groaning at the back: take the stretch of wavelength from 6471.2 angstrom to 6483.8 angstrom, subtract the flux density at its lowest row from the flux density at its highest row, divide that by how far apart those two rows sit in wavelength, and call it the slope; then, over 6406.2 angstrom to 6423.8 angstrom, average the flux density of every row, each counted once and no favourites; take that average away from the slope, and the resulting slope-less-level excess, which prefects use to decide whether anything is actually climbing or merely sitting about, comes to -2.92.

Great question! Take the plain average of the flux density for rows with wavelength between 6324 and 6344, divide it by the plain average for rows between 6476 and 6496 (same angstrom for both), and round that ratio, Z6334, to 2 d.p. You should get 0.89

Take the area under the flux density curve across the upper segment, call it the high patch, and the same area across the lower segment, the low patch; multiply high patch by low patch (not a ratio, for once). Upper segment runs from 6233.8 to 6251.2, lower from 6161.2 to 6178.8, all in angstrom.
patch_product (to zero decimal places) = 2364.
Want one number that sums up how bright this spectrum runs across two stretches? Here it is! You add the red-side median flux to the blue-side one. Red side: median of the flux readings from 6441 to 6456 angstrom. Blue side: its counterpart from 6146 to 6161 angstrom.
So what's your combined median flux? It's 5.99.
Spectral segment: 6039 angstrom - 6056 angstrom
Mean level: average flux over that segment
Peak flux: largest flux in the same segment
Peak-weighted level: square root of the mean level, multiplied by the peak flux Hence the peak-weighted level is 5.8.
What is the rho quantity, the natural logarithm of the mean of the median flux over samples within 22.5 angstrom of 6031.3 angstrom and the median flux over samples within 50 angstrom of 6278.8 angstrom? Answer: 1.00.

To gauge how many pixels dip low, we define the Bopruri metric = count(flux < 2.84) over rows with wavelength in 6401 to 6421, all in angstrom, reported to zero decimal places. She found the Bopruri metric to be 4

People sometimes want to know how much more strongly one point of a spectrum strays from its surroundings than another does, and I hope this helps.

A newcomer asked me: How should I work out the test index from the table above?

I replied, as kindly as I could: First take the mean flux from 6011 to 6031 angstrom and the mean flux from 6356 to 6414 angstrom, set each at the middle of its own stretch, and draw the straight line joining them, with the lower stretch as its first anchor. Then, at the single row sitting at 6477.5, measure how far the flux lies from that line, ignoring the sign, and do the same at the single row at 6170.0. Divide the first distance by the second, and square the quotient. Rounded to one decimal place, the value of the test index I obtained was 1.1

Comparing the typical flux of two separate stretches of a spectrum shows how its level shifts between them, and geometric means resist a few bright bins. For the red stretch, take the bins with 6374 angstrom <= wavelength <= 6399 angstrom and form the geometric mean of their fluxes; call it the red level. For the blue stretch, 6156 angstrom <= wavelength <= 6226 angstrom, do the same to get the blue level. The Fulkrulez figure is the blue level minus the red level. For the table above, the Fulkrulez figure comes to -0.15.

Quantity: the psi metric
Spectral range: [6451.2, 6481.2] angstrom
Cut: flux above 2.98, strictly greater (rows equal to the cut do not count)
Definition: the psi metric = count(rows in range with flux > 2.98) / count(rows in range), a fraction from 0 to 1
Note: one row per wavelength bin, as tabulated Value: 0.58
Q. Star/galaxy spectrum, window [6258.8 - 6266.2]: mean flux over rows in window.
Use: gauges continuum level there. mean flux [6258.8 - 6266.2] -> 2.57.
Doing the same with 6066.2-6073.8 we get 2.77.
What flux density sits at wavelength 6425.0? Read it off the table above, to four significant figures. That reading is 3.235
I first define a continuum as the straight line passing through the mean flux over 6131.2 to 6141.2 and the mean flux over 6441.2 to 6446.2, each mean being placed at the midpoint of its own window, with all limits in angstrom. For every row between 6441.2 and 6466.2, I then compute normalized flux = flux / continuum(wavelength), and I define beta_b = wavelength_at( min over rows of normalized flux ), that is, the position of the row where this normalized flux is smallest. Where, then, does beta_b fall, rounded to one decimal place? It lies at 6465.0 angstrom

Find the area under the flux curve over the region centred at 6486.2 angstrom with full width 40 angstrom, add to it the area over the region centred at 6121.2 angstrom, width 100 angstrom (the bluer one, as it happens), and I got 397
